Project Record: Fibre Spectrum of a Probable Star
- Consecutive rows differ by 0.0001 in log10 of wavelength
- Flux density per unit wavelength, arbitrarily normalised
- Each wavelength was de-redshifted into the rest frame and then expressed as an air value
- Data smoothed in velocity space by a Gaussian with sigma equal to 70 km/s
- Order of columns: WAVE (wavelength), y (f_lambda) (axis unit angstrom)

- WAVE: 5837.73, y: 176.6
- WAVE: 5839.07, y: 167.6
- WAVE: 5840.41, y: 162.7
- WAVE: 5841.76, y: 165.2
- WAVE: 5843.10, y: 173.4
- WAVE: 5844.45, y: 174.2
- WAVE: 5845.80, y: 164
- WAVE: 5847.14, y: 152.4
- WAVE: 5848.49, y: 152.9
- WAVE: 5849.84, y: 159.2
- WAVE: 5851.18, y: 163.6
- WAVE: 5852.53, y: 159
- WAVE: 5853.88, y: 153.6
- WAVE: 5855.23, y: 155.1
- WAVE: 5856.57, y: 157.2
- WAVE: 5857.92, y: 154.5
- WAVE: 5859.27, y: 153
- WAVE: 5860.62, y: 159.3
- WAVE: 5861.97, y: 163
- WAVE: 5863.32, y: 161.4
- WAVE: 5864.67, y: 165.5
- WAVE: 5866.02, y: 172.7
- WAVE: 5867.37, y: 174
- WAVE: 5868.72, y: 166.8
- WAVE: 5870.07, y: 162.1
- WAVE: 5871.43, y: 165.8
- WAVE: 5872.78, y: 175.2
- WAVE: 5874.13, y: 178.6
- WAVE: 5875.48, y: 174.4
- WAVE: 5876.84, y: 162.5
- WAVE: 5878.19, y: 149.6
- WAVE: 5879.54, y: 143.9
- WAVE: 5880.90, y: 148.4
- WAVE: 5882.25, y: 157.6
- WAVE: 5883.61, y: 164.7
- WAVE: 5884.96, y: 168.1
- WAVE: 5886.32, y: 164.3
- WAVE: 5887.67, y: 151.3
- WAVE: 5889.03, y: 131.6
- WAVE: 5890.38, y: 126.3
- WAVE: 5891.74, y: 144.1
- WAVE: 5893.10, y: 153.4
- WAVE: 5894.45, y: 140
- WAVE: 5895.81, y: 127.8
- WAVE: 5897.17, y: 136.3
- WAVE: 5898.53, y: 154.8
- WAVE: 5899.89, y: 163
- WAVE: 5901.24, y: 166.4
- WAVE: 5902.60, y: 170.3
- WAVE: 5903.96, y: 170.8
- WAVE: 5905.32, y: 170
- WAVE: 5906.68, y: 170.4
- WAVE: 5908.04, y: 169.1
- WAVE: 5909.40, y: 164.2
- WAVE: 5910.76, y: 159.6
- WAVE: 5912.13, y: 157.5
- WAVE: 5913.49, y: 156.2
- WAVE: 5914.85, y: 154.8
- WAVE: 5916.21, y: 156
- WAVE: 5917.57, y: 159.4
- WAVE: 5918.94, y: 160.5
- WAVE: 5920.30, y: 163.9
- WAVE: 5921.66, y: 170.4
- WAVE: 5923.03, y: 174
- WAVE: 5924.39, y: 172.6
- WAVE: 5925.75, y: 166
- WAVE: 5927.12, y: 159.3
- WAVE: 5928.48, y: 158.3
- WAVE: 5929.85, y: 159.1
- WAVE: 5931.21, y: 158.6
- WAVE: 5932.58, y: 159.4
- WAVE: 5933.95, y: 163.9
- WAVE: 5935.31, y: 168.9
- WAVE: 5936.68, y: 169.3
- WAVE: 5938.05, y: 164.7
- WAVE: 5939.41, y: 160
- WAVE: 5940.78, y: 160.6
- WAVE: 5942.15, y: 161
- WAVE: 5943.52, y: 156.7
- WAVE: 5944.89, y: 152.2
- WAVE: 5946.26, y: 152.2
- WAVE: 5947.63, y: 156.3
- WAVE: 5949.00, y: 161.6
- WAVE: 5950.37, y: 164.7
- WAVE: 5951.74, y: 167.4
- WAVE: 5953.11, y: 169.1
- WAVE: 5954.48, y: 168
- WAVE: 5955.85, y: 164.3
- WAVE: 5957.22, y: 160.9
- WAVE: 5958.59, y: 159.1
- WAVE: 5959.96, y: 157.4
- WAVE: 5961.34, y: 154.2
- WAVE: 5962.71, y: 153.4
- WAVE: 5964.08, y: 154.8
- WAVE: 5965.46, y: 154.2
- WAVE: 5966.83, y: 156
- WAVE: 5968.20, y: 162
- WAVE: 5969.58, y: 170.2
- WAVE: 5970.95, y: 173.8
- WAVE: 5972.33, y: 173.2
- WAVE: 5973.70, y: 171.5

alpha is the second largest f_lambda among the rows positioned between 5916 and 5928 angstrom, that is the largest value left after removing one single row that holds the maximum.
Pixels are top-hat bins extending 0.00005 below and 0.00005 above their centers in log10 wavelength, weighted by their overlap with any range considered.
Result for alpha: 172.6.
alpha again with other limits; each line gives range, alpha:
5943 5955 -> 168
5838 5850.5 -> 173.4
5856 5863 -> 159.3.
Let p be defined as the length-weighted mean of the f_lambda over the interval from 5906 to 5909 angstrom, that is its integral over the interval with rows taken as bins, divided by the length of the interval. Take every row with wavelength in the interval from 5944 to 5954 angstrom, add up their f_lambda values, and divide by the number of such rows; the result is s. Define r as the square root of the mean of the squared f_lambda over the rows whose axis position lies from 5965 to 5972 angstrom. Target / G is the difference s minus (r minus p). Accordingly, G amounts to 166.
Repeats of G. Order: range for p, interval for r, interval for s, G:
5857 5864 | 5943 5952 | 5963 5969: 156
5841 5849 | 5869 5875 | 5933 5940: 159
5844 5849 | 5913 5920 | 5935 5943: 167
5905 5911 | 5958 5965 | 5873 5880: 173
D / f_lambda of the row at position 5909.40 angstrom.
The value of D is 164.2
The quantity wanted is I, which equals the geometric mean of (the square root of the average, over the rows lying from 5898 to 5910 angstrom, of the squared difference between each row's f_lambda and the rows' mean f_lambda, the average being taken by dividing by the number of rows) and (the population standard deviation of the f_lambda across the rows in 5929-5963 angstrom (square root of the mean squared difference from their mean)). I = 5.1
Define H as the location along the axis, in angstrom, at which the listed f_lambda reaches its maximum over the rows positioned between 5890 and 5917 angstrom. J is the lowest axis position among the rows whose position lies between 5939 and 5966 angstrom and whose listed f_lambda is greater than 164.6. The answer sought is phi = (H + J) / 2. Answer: 5927.2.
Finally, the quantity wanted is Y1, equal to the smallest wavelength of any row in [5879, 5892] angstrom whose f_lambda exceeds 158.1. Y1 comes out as 5883.61 angstrom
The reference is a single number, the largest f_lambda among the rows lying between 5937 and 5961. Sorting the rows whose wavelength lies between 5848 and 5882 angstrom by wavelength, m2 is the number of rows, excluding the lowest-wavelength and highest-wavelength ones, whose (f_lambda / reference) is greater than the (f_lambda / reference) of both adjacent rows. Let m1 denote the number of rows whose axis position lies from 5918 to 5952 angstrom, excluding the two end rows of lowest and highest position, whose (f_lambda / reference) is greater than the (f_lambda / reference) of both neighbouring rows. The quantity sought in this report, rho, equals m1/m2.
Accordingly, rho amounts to 0.8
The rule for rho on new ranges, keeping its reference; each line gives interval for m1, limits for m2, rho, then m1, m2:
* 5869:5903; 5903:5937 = 1.0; 3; 3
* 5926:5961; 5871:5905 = 1.3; 4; 3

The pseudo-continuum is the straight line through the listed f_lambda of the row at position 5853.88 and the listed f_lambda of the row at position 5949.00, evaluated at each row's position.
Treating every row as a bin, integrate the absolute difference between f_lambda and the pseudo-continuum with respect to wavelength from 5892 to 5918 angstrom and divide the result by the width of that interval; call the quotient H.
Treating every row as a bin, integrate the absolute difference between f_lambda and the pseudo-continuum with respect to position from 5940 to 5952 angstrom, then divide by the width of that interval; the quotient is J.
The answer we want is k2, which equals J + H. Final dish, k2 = 13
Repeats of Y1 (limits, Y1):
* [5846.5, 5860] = 5849.84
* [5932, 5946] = 5932.58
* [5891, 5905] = 5899.89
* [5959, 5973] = 5968.20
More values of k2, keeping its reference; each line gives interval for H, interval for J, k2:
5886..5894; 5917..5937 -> 20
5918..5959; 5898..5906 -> 14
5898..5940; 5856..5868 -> 14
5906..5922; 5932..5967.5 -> 10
